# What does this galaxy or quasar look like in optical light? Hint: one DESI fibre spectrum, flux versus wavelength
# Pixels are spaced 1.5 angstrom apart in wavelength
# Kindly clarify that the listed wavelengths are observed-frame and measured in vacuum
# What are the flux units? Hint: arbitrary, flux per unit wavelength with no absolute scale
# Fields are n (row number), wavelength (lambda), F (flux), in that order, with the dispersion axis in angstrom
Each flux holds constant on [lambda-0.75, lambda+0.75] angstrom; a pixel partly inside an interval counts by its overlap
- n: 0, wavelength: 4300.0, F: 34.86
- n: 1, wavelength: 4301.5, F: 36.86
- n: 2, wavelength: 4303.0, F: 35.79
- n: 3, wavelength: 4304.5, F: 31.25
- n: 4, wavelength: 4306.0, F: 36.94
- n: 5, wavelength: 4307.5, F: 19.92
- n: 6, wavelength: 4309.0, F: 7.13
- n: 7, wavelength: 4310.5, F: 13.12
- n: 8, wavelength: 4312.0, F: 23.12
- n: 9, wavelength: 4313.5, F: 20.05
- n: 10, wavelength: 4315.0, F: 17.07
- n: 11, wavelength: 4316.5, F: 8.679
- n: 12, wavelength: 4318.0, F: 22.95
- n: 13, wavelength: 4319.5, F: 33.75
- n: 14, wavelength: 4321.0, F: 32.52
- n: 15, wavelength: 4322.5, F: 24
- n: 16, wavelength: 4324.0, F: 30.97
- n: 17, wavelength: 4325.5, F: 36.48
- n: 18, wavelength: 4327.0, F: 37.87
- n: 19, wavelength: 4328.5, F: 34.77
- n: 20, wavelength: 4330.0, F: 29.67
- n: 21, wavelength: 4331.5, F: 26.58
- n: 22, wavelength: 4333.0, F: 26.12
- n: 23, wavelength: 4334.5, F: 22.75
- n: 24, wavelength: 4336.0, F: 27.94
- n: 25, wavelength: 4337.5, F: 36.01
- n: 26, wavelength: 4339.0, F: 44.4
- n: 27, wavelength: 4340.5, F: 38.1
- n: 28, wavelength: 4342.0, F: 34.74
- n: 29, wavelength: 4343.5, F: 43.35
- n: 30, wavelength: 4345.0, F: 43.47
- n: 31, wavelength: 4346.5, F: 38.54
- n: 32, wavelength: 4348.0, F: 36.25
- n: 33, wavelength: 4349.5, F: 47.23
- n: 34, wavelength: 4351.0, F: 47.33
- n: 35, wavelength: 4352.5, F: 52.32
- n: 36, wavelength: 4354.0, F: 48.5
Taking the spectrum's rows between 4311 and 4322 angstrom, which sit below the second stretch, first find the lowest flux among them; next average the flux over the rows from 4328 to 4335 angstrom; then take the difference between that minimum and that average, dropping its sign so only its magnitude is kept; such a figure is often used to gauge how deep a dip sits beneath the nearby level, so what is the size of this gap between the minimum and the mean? 19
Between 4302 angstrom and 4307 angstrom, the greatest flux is 36.94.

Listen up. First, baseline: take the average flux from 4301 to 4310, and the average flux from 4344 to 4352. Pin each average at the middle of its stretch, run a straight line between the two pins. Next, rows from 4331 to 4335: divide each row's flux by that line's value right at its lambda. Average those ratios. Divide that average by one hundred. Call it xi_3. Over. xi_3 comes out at 0.0067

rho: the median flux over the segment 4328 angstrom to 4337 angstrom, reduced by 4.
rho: 23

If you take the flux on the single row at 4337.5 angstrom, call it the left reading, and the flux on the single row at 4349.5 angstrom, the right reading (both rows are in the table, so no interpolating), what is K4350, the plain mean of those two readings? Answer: 42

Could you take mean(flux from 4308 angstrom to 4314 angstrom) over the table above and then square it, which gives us 251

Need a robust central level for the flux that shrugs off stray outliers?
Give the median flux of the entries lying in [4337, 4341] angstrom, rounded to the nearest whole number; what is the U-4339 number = 38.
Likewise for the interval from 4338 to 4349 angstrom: 39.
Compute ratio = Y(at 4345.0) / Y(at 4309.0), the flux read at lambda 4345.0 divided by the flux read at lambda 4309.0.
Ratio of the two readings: 6.1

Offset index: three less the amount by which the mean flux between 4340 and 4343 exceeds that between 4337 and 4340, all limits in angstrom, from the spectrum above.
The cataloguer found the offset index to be 7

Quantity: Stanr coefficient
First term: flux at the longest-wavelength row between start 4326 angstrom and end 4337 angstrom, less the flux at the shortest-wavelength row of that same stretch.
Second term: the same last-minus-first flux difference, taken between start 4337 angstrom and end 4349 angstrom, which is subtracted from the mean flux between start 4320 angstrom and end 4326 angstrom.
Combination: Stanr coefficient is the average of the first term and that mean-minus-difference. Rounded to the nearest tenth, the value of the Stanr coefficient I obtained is 10.4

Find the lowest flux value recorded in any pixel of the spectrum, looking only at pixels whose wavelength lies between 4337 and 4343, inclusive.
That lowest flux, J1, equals 34.74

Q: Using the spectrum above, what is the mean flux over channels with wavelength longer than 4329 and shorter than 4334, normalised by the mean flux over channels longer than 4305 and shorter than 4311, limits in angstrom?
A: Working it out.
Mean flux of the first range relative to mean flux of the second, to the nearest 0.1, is 1.4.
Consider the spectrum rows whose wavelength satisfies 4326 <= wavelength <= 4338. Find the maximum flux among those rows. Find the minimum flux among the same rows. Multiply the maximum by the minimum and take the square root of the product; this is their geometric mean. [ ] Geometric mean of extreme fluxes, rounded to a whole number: 29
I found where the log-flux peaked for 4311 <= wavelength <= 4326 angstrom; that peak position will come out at 4325.5 angstrom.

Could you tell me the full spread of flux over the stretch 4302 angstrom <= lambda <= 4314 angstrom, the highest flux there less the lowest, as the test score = 30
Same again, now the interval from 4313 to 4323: 25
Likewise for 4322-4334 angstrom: 14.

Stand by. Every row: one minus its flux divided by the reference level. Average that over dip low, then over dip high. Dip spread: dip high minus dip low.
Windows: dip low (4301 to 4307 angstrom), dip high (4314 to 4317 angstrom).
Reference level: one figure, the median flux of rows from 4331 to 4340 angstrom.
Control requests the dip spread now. 0.8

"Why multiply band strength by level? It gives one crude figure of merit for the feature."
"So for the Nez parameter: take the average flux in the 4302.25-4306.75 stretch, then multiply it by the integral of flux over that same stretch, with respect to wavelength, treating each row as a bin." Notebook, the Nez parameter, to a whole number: 5406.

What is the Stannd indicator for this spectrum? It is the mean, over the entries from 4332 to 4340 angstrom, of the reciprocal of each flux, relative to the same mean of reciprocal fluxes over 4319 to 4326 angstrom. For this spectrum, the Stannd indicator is 1.0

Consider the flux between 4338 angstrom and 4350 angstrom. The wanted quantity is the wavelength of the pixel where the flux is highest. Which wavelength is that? 4349.5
